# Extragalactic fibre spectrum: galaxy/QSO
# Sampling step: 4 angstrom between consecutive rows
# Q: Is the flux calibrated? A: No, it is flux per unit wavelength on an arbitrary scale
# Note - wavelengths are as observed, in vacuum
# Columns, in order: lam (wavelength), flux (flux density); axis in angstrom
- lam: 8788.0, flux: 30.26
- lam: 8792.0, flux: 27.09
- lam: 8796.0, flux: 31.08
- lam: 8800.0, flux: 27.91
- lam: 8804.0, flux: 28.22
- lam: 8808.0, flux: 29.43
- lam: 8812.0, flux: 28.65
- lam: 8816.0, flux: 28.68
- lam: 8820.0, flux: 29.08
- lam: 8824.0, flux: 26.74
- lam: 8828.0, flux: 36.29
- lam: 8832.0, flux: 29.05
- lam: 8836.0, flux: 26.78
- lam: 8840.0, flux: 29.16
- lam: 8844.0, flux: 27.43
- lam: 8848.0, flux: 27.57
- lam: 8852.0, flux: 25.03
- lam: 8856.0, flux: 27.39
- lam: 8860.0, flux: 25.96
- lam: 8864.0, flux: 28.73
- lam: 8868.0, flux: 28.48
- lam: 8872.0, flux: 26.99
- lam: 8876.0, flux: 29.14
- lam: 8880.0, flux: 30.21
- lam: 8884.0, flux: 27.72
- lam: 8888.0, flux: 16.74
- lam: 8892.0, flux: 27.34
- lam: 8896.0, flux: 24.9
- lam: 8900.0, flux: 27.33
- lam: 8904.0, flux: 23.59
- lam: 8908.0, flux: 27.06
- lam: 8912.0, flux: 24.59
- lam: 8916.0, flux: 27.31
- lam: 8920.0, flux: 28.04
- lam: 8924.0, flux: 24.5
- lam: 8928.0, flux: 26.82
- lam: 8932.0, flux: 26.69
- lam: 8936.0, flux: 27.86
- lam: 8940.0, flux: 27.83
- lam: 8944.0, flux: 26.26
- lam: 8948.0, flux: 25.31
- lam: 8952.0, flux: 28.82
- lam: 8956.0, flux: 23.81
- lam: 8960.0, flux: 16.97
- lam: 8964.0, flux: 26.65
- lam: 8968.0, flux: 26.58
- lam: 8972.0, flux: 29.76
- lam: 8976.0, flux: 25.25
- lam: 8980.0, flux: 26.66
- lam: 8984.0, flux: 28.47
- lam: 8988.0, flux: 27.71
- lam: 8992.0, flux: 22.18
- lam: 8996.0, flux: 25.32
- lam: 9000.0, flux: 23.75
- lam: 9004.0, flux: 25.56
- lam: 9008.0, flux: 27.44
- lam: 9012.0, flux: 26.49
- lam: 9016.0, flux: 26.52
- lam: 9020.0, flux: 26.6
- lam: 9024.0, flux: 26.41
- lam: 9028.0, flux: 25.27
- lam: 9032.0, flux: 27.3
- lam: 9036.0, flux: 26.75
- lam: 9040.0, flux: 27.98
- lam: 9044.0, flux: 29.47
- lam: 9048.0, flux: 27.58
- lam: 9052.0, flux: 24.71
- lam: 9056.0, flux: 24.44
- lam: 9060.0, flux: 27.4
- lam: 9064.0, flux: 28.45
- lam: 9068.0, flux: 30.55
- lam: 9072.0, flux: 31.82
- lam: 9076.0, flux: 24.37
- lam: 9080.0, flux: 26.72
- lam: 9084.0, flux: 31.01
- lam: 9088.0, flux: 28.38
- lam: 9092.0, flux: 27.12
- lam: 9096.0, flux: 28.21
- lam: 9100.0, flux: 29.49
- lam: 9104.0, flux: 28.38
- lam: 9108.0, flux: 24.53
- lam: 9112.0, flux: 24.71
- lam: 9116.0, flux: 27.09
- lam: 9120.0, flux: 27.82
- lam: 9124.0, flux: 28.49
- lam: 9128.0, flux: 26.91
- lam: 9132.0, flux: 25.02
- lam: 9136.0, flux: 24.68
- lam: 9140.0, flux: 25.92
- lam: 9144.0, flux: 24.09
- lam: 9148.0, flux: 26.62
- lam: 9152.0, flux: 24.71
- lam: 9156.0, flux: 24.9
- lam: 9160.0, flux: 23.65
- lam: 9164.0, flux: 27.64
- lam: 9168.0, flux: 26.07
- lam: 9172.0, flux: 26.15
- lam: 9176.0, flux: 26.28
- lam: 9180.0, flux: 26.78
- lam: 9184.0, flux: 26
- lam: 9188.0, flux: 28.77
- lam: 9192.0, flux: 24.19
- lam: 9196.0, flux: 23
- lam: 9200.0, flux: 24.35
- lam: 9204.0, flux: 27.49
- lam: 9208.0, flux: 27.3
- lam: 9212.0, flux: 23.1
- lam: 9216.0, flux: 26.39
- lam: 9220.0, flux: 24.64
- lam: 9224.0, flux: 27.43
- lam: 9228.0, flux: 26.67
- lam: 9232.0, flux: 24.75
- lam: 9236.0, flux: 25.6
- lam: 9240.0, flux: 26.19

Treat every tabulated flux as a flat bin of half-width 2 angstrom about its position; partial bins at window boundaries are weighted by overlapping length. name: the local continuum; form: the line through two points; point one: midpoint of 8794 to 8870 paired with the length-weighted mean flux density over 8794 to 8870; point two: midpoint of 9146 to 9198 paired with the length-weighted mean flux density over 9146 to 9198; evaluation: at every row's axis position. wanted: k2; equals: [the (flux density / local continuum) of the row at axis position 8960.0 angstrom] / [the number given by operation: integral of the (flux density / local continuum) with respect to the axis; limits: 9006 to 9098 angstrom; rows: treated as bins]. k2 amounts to 0.0065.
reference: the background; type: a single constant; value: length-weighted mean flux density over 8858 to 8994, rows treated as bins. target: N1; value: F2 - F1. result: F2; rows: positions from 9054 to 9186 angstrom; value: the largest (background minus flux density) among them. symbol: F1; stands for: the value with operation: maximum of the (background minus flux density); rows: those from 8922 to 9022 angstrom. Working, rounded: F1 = 9.3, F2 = 3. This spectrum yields -7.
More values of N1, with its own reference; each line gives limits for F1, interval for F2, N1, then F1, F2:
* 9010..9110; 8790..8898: 8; 1.9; 10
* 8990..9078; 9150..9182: -1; 4.1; 3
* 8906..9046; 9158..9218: -6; 9.3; 3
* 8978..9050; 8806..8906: 5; 4.1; 10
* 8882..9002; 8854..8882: -9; 9.5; 0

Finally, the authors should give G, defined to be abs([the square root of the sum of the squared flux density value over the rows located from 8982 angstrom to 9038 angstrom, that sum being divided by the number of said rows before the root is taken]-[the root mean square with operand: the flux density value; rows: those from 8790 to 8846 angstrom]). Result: 2.9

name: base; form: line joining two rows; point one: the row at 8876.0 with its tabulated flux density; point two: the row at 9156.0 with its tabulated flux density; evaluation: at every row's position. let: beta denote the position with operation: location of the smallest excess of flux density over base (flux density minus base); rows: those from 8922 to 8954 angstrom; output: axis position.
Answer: 8924.0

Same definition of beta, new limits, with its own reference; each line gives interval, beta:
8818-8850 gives 8824.0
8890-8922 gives 8904.0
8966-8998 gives 8992.0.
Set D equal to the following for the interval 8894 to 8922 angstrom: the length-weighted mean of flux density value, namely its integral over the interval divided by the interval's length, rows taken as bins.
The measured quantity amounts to 26.1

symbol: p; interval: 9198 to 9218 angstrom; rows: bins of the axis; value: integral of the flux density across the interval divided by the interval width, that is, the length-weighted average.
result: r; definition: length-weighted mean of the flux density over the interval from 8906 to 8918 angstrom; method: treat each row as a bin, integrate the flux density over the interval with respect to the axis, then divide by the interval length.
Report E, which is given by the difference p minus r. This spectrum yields -0.6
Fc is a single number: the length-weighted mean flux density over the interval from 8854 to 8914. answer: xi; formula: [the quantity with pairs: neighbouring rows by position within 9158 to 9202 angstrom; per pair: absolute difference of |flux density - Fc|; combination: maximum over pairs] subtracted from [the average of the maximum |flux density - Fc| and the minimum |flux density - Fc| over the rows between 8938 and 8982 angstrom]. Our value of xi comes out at 2.8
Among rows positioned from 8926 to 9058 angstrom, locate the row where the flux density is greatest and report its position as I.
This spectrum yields 8972.0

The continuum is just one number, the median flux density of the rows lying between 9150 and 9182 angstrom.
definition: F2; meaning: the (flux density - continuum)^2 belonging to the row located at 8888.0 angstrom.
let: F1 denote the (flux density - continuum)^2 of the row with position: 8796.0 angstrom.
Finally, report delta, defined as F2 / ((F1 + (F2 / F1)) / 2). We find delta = 6.2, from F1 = 24.7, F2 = 87.8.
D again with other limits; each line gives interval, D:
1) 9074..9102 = 27.9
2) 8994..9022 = 26.0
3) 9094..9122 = 27.2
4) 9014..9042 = 26.7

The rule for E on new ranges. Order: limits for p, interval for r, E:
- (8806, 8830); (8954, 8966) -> 7.3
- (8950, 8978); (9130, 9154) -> 0.2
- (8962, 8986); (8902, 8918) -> 1.6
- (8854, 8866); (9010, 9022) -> 0.8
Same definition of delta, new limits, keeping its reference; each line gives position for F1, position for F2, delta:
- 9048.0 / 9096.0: 2.1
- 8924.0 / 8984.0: 2.3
